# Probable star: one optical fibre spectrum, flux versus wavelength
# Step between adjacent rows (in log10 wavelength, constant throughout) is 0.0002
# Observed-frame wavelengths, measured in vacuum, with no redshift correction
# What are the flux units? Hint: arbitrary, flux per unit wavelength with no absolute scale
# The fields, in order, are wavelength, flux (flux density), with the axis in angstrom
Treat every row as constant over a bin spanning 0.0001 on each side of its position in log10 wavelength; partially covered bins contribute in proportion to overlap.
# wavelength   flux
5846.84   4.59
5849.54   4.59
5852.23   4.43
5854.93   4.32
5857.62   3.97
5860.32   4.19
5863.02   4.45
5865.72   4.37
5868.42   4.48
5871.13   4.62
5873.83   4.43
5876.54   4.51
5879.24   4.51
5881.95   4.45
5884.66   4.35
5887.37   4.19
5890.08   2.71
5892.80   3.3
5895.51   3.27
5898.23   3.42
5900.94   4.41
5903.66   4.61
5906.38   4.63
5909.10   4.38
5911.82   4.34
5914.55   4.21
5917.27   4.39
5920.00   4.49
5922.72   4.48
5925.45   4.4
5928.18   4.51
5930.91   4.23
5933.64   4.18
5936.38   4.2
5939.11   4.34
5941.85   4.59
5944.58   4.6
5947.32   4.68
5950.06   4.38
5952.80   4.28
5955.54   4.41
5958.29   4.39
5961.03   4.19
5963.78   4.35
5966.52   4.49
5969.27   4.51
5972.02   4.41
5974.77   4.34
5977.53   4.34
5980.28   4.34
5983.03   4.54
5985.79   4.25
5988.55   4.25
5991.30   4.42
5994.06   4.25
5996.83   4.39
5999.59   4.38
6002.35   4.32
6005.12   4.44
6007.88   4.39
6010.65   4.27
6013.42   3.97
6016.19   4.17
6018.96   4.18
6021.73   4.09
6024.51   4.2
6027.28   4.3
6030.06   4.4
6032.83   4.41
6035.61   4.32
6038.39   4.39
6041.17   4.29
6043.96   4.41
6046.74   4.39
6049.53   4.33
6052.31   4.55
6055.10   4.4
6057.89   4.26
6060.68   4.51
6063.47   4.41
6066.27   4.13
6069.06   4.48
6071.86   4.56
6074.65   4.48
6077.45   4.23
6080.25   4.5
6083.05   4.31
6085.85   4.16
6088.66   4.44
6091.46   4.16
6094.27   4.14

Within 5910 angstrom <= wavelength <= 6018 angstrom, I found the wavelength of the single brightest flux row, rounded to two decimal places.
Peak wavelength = 5947.32 angstrom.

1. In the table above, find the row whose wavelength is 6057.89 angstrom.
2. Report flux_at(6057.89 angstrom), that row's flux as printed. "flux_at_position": 4.26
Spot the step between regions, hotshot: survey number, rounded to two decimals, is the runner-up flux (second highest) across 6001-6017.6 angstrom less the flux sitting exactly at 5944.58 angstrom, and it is -0.21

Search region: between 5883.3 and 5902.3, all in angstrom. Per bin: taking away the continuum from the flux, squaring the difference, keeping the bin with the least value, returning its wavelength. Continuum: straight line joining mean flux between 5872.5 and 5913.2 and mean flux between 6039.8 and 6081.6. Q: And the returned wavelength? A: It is 5887.37 angstrom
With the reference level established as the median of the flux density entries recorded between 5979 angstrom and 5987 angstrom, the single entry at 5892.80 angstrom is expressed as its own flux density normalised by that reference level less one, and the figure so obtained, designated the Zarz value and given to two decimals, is -0.24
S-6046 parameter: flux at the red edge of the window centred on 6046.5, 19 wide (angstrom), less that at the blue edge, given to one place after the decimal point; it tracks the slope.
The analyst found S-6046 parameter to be 0.0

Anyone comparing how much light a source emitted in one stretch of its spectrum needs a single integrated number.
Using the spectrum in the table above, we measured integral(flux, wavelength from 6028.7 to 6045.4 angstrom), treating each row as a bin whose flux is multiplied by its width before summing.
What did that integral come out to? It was 73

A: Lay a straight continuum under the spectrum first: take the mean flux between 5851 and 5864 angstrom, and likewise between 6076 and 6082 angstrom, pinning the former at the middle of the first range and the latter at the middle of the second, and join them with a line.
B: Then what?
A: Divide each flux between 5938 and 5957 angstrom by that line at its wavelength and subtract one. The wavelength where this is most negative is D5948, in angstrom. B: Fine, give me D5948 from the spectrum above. 5952.80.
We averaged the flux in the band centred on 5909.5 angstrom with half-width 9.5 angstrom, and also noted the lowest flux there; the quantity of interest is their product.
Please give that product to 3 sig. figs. 18.6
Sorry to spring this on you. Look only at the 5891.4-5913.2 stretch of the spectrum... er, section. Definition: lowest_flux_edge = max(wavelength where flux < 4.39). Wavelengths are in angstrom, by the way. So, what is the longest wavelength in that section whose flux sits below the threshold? 5911.82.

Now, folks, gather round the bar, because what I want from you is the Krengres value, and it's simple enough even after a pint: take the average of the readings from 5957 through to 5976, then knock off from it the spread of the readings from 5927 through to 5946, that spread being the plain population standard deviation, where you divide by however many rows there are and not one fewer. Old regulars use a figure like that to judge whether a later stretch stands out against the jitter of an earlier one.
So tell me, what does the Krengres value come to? 4.21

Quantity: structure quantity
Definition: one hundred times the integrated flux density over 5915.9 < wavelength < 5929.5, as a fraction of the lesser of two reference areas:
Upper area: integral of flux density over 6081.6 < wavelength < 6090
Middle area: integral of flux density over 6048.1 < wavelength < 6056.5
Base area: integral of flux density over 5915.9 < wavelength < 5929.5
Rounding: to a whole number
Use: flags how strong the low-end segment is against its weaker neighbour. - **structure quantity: 168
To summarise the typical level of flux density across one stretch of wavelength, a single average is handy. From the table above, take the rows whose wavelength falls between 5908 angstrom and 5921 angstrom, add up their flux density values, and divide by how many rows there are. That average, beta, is 4.36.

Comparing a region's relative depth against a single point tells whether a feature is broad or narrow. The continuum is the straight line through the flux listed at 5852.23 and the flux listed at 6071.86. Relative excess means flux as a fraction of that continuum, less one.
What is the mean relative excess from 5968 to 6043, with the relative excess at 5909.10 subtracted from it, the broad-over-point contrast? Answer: -0.026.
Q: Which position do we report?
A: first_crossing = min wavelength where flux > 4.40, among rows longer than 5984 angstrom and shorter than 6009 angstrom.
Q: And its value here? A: 5991.30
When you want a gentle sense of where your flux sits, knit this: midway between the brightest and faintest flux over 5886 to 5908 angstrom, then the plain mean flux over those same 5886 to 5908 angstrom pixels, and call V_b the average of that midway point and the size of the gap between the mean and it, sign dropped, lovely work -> 1.91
